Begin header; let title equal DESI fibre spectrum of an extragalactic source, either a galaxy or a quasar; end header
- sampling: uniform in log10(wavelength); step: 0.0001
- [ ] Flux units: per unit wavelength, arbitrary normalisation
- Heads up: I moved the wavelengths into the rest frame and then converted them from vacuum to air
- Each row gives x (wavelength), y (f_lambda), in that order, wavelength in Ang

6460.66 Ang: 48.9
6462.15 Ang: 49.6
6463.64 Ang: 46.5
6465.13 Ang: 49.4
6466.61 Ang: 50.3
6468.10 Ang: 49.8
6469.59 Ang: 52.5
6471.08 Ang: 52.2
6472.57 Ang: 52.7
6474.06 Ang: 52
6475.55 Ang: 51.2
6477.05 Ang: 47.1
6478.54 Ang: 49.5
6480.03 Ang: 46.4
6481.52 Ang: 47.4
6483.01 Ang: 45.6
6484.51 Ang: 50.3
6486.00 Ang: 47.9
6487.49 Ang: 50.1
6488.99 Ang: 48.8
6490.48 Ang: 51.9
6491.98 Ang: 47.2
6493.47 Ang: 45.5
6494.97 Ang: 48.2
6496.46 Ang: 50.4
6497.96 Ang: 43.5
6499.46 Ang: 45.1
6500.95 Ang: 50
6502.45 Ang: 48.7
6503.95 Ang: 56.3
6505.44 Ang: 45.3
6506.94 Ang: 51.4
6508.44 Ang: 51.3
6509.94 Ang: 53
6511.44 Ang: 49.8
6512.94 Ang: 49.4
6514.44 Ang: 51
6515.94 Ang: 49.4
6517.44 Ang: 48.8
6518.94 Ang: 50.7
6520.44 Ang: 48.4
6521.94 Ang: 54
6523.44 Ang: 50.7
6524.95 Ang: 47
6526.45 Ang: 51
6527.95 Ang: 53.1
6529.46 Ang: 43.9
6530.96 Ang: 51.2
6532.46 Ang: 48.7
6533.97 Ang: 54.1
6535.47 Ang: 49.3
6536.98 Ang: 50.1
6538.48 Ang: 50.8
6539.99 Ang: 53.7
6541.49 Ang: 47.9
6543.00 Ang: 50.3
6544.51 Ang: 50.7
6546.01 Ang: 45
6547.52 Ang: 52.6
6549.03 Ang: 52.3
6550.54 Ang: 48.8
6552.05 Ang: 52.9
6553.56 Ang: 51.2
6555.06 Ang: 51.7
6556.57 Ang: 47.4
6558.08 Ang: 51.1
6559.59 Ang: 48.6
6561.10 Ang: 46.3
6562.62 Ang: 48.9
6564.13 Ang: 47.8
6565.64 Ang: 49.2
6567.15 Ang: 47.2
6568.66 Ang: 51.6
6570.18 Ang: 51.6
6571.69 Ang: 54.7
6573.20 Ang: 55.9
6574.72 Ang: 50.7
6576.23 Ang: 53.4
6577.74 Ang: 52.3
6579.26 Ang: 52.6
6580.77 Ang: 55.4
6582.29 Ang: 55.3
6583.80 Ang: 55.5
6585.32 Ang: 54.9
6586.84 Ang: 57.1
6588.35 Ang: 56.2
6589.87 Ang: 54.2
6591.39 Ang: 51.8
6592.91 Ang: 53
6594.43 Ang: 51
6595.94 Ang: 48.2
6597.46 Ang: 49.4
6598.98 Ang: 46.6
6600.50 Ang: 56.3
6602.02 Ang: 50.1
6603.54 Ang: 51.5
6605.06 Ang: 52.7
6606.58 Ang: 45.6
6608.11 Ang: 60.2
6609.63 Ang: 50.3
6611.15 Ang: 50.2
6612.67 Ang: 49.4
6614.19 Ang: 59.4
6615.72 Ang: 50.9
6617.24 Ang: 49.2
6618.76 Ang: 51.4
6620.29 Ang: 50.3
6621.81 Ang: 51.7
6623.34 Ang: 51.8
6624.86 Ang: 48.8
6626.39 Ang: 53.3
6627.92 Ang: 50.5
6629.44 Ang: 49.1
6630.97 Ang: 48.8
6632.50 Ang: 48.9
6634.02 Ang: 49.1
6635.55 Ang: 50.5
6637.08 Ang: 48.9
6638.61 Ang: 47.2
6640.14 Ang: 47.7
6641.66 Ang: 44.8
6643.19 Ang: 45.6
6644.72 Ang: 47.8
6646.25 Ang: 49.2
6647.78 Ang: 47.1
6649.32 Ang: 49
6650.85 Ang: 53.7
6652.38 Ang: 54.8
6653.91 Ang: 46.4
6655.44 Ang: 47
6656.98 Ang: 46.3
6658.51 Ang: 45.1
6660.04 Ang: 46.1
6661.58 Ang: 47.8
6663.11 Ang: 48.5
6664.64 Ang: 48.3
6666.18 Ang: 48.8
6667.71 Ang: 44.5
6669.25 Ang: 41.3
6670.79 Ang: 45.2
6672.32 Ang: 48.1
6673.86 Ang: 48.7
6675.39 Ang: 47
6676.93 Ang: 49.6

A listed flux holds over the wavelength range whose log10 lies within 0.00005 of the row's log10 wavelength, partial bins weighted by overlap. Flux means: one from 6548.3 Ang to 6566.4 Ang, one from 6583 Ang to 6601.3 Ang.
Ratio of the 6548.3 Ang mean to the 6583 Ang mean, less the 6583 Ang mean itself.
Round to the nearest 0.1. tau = -51.9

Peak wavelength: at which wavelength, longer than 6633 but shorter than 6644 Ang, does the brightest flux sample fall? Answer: 6635.55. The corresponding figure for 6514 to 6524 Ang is 6521.94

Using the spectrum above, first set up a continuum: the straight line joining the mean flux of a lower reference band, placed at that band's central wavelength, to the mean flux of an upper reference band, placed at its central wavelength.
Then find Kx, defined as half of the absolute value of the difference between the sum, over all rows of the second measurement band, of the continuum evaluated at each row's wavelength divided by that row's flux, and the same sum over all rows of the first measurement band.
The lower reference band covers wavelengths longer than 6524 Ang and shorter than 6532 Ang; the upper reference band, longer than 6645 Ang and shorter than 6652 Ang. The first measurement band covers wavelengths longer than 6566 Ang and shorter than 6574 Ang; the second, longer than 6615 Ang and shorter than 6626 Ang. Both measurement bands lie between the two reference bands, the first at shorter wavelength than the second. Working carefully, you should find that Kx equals 1.06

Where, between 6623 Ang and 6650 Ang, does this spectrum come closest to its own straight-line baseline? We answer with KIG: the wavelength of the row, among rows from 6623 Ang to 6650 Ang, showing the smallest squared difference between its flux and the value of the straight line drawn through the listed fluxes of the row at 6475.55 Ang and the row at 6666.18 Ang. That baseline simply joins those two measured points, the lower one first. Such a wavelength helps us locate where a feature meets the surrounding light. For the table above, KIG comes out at 6649.32 Ang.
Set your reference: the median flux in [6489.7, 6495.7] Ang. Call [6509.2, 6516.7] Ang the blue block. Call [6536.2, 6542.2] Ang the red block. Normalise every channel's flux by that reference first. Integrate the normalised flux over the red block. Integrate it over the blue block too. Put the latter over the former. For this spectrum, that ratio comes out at 1.2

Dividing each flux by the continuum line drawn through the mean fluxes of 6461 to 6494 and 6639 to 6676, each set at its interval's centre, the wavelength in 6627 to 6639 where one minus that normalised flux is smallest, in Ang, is 6635.55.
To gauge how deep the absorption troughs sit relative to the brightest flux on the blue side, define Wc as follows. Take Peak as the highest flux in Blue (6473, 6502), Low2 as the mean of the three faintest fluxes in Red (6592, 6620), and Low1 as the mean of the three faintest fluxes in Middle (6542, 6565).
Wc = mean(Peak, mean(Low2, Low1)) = 49.3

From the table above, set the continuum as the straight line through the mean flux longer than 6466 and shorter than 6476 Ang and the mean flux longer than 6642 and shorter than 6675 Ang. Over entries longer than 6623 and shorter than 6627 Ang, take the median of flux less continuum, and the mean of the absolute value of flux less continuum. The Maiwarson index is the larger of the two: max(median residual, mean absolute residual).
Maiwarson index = 3.5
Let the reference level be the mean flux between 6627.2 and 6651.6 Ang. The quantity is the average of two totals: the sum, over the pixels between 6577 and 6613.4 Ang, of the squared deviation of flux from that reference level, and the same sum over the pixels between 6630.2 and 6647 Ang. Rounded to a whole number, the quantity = 337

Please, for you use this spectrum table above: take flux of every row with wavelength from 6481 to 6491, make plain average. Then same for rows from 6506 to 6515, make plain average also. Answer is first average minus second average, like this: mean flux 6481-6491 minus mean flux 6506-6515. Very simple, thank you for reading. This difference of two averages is -2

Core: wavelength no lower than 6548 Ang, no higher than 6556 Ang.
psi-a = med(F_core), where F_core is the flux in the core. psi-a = 51.7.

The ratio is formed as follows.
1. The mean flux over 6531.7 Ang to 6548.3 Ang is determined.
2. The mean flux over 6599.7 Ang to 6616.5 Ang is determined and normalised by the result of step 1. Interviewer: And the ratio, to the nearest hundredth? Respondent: 1.04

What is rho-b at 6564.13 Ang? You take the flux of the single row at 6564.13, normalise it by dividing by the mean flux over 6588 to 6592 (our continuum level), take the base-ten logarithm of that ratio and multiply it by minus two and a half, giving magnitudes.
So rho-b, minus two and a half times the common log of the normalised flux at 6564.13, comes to 0.13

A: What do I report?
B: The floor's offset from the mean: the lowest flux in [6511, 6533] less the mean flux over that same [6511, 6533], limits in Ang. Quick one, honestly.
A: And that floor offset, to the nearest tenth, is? -5.9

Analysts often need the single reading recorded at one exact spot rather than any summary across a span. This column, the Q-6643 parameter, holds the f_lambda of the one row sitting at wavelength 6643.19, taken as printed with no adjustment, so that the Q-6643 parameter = 45.6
